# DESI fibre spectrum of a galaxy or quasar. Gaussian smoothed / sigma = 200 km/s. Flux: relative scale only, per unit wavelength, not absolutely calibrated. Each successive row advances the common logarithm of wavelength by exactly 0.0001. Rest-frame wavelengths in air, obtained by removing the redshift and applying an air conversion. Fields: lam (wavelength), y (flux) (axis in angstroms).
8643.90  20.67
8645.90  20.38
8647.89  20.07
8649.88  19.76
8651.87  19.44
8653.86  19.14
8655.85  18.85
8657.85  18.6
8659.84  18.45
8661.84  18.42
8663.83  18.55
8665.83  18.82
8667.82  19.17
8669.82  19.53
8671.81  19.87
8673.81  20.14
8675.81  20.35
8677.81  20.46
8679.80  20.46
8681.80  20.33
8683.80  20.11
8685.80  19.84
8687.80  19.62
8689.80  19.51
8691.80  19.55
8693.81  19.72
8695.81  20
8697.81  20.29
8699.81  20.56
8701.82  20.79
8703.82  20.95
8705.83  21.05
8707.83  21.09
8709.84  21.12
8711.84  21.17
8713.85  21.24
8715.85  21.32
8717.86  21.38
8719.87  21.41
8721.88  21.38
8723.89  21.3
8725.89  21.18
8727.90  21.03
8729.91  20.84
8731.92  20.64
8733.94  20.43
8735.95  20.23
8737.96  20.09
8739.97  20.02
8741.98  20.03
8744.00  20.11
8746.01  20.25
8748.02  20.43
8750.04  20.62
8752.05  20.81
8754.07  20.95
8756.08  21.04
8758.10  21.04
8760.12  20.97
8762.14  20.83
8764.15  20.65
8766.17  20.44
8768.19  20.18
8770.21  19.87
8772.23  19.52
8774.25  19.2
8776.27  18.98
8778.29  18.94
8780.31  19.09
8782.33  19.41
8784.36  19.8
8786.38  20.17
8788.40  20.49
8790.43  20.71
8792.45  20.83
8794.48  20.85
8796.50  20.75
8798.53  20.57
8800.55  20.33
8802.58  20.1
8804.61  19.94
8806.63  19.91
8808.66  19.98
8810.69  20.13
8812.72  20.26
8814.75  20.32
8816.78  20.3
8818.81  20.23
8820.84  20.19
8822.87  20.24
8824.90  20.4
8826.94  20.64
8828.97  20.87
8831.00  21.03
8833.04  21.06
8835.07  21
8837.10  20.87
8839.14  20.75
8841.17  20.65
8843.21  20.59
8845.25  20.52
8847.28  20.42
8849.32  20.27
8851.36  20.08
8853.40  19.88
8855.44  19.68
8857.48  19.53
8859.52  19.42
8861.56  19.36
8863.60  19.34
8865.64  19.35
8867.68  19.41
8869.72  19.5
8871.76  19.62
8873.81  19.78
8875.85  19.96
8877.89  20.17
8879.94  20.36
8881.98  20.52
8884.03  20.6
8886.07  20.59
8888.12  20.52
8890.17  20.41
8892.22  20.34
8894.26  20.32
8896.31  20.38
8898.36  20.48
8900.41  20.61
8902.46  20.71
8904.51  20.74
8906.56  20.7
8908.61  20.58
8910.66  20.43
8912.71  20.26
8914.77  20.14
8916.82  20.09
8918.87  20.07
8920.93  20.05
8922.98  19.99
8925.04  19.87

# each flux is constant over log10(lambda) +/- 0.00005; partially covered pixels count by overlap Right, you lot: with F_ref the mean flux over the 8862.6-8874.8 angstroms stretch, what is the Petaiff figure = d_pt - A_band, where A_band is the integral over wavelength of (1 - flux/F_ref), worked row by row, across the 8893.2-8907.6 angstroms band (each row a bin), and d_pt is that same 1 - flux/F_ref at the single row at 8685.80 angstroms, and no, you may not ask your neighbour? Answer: 0.8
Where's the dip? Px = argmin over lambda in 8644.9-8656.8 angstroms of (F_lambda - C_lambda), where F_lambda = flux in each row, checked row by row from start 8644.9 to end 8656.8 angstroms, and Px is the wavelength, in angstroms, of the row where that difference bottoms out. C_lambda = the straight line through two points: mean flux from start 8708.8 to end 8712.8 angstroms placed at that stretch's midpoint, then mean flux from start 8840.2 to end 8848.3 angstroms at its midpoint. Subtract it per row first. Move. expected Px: 8655.85 angstroms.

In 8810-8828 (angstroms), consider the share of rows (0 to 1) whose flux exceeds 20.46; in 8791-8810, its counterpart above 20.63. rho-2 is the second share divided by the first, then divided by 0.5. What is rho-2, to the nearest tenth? 6.0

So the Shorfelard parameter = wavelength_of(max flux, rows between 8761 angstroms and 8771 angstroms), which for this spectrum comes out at 8762.14 angstroms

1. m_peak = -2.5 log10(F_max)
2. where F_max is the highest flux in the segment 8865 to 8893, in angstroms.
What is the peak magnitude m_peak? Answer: -3.28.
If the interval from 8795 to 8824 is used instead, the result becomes -3.29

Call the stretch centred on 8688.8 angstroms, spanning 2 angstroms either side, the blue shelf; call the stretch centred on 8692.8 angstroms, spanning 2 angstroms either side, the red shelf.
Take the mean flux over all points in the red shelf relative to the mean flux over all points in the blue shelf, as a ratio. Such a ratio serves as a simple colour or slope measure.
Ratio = 1.00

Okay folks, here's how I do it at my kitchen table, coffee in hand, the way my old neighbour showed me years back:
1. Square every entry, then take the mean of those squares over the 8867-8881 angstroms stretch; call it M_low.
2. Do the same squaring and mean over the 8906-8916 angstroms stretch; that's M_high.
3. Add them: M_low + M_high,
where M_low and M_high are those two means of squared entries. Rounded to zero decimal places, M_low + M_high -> 810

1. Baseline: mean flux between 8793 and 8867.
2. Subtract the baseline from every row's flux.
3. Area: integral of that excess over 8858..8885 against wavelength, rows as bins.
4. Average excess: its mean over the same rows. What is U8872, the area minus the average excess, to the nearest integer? -12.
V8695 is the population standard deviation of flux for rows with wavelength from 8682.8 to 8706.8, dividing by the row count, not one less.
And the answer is 0.53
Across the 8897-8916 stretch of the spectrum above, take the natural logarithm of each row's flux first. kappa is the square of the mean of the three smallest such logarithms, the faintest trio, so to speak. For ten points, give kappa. 9.06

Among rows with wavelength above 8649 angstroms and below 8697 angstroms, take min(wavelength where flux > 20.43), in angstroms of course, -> 8677.81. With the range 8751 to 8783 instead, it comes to 8752.05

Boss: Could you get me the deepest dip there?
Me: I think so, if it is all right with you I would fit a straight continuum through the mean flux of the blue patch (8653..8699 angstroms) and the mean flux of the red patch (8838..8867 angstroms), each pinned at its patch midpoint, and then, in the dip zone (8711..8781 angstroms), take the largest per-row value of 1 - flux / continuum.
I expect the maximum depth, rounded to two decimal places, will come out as 0.04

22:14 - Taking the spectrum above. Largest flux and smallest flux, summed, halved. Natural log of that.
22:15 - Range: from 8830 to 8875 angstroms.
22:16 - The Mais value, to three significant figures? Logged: 3.01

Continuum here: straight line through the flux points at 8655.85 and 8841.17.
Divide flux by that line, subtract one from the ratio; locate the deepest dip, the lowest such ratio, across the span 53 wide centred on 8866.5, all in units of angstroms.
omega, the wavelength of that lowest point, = 8865.64 angstroms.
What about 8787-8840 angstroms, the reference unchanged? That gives 8806.63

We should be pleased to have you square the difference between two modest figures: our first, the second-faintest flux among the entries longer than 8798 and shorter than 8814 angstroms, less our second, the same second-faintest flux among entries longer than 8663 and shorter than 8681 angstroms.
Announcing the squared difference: 1.3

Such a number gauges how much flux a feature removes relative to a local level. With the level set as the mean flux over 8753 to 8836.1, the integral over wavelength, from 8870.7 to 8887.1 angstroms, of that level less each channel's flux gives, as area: 1.6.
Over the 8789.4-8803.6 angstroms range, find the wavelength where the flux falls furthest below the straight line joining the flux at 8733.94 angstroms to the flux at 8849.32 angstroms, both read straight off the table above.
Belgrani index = 8802.58 angstroms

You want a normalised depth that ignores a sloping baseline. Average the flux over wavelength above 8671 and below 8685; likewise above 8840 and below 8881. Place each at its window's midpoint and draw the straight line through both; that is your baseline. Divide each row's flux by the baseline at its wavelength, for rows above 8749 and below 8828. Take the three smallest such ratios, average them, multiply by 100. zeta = 95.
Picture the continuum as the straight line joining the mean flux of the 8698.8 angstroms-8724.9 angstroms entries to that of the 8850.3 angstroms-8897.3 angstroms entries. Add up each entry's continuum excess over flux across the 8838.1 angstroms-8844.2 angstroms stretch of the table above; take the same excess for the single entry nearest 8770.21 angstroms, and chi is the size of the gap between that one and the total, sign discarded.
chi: 2.2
